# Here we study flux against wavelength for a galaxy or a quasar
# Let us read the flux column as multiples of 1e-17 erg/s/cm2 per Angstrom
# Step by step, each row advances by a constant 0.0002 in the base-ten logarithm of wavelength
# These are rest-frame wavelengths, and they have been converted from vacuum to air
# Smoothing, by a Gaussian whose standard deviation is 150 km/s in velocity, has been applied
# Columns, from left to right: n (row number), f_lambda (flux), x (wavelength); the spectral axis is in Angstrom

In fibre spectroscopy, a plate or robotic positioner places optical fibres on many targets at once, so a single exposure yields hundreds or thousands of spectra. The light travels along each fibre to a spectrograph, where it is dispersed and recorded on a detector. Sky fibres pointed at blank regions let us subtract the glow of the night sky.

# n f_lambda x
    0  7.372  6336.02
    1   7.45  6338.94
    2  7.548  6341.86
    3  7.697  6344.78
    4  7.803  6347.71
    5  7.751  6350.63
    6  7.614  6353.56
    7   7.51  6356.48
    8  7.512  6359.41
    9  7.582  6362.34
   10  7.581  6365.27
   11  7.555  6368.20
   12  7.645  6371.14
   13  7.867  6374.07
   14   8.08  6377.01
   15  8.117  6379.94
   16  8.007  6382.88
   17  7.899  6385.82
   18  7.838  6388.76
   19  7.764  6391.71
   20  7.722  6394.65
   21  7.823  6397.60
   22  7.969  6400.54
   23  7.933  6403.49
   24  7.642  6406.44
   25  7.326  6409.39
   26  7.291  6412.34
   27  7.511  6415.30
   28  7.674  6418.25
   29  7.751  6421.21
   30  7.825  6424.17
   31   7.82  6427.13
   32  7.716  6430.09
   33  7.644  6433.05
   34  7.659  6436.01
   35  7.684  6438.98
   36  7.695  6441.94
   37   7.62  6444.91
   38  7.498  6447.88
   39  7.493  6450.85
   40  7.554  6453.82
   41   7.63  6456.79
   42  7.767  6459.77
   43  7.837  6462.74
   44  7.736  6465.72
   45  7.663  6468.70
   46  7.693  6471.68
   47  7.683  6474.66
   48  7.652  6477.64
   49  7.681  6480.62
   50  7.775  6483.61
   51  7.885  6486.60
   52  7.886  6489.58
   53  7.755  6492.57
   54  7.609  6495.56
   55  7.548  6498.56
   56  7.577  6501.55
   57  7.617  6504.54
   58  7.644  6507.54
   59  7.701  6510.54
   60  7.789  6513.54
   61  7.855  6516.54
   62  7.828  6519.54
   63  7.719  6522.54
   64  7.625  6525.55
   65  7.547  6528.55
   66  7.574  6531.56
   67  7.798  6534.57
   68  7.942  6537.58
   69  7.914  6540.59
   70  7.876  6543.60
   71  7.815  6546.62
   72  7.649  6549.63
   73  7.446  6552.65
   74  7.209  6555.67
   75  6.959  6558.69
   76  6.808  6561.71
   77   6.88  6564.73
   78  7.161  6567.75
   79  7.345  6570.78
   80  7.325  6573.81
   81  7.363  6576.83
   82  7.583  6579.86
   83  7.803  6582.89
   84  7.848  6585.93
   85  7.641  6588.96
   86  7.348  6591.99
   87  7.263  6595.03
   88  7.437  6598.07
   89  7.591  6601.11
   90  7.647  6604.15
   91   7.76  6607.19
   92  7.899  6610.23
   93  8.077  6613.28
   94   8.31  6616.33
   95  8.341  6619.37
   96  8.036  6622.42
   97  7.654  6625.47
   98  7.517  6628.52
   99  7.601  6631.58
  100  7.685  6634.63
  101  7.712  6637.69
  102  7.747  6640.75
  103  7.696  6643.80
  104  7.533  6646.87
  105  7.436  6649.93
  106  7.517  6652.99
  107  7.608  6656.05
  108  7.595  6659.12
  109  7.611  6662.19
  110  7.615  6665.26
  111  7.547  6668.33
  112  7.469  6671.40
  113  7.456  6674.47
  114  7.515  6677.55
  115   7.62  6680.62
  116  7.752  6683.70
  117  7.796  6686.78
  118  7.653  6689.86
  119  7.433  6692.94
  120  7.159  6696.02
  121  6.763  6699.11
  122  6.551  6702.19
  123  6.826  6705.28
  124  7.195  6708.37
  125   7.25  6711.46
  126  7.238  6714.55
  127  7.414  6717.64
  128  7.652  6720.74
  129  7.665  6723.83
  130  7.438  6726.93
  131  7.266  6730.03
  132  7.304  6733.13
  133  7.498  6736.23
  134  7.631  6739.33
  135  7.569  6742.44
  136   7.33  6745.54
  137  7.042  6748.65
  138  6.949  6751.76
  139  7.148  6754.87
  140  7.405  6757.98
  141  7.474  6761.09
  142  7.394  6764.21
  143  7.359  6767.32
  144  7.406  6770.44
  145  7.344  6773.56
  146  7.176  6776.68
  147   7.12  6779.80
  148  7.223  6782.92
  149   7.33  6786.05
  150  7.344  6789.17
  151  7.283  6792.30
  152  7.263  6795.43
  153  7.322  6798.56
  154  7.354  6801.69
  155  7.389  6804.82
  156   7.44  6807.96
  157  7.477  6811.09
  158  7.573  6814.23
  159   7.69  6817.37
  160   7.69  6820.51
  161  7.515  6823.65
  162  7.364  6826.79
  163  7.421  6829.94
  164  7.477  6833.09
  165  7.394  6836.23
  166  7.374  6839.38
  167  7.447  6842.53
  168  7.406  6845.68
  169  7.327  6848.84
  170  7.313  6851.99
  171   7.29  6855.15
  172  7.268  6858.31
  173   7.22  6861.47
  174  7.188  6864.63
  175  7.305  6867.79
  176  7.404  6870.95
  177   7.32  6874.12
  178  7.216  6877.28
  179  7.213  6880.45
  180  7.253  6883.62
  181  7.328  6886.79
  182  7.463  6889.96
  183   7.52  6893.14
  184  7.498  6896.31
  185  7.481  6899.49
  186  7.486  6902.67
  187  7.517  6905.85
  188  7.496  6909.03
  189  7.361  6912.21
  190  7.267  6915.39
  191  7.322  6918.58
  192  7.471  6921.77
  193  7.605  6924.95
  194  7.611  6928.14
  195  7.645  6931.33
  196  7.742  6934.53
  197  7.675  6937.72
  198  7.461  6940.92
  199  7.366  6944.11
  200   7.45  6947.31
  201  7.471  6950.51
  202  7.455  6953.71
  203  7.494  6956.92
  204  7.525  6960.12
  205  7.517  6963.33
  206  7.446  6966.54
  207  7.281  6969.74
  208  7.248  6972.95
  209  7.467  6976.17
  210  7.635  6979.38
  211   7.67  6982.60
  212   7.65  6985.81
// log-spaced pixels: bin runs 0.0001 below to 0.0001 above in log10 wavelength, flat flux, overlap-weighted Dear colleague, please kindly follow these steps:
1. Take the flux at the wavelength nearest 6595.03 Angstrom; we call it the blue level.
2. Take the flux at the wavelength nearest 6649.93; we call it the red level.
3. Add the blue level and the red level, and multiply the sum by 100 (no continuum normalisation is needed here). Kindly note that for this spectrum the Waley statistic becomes 1470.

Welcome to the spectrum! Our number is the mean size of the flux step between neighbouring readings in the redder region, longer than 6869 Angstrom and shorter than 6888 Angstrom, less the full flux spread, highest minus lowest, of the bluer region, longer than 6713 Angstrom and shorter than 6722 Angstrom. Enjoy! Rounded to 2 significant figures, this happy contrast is -0.35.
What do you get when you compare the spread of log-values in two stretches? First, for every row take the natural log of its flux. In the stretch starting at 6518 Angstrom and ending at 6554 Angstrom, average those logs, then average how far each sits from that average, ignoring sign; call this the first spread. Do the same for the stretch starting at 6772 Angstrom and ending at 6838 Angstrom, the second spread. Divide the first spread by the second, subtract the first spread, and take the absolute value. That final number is 1.1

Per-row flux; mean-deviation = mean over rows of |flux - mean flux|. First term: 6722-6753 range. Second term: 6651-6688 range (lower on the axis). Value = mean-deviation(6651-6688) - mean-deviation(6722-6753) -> -0.12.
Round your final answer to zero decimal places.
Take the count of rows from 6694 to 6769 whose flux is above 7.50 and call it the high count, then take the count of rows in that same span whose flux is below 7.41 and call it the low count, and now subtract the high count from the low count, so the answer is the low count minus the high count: 12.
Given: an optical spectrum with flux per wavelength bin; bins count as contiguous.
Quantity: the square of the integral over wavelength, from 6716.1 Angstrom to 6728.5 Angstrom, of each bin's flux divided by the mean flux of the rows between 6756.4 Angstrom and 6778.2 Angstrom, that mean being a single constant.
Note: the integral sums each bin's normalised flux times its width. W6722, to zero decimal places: 161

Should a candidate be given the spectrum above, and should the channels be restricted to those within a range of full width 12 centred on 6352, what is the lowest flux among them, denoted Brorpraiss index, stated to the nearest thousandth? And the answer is 7.510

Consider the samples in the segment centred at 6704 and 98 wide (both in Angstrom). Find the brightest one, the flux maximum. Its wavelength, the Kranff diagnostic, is 6686.78 Angstrom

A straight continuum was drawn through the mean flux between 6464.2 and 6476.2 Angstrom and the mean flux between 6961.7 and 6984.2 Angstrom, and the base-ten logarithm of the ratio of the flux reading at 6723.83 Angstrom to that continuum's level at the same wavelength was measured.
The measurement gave 0.005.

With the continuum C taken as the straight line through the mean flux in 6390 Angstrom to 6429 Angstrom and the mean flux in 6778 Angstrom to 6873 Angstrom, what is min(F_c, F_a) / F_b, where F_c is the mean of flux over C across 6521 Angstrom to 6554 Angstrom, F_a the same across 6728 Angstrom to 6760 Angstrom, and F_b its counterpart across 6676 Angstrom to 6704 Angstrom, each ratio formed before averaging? 1.00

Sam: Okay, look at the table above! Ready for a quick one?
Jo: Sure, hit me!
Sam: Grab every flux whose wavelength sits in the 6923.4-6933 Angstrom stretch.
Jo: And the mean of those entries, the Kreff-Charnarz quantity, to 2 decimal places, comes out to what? 7.62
